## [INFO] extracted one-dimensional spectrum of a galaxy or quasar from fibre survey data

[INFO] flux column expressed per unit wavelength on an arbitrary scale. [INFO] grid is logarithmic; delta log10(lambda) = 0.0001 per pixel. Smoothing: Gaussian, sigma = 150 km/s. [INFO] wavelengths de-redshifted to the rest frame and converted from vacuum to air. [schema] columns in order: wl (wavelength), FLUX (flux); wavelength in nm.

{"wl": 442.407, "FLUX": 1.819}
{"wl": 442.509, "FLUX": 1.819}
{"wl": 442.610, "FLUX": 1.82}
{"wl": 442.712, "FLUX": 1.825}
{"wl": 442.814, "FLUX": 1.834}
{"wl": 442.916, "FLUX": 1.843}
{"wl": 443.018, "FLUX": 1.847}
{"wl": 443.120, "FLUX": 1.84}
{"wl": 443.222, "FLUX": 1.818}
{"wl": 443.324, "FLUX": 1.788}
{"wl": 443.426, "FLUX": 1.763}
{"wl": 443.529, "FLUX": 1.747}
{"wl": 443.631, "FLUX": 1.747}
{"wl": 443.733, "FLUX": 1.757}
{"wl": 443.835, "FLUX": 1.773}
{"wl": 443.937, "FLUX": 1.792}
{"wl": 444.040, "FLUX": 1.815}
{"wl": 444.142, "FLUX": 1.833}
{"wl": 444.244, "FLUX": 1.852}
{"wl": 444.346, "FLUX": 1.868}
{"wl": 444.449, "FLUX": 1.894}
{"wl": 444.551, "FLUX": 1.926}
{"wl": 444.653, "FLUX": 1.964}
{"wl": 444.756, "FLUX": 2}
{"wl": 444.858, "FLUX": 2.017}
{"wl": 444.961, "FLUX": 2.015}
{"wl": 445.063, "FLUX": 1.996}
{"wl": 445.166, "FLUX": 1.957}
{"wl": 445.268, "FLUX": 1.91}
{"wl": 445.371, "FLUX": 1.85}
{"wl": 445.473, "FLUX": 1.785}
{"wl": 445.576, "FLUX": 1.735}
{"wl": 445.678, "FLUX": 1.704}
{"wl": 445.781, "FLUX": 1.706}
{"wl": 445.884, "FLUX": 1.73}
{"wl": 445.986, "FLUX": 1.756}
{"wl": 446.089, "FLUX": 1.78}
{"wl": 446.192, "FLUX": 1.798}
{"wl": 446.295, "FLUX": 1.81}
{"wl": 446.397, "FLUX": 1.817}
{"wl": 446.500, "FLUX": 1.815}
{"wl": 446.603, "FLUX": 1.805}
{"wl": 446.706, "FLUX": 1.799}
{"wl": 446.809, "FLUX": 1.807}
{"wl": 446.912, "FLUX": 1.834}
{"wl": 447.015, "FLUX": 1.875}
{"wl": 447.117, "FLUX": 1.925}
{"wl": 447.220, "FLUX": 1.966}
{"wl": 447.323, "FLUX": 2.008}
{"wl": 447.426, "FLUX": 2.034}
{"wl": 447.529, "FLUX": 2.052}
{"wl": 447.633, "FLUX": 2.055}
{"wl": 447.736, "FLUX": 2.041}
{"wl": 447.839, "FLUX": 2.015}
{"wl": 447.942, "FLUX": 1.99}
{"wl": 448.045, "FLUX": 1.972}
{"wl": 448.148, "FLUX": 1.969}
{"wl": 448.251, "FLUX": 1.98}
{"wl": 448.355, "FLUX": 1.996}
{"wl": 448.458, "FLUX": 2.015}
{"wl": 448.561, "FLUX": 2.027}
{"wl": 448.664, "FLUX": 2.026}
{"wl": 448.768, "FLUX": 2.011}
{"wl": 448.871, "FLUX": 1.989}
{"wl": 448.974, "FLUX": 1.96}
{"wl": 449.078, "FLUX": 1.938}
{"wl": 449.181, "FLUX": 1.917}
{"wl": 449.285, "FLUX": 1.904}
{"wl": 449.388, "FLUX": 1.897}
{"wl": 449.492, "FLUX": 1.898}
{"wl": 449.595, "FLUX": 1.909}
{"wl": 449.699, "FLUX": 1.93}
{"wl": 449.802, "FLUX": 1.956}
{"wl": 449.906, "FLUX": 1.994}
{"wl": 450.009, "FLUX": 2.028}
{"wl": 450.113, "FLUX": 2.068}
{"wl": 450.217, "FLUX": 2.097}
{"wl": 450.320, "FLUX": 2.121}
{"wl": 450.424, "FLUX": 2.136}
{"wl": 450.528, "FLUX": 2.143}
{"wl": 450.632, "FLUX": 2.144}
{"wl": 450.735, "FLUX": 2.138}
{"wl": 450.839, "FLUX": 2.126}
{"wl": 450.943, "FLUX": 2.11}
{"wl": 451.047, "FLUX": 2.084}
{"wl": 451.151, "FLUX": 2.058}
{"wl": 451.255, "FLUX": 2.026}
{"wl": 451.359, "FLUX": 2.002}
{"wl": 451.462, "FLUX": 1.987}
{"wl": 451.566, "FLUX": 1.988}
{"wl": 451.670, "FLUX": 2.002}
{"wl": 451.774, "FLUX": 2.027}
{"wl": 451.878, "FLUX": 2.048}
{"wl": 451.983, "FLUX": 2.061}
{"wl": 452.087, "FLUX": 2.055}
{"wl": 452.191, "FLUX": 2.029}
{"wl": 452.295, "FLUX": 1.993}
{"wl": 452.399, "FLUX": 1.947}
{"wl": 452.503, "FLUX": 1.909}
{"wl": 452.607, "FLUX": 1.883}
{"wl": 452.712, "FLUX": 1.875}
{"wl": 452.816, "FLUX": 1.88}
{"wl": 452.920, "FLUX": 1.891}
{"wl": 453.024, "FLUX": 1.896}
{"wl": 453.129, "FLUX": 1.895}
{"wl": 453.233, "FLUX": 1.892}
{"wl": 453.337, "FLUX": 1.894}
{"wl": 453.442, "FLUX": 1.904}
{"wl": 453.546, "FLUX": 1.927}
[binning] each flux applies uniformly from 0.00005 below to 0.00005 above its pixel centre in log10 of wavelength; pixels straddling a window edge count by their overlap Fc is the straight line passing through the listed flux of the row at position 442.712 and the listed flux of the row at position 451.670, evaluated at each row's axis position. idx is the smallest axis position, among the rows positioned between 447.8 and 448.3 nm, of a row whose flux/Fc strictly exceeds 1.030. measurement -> 447.839 nm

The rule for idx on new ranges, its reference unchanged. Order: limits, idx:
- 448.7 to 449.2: 448.768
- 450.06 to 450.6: 450.113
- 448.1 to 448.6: 448.355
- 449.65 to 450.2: 450.113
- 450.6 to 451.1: 450.632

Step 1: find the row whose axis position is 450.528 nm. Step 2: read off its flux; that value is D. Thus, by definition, 2.143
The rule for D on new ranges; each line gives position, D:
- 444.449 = 1.894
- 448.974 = 1.96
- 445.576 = 1.735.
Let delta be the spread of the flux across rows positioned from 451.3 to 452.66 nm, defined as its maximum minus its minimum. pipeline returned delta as 0.18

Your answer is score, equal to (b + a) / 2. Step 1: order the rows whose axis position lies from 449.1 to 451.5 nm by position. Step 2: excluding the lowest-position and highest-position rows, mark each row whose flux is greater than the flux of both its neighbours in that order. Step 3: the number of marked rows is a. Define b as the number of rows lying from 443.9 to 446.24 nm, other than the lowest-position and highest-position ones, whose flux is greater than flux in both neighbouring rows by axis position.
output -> 1.0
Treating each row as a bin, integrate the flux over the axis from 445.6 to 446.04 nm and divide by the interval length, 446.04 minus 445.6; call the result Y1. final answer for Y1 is 1.73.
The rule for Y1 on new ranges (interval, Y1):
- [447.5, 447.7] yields 2.04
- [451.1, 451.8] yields 2.01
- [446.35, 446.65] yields 1.81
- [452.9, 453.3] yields 1.90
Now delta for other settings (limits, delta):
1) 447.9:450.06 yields 0.13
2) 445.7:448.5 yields 0.35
